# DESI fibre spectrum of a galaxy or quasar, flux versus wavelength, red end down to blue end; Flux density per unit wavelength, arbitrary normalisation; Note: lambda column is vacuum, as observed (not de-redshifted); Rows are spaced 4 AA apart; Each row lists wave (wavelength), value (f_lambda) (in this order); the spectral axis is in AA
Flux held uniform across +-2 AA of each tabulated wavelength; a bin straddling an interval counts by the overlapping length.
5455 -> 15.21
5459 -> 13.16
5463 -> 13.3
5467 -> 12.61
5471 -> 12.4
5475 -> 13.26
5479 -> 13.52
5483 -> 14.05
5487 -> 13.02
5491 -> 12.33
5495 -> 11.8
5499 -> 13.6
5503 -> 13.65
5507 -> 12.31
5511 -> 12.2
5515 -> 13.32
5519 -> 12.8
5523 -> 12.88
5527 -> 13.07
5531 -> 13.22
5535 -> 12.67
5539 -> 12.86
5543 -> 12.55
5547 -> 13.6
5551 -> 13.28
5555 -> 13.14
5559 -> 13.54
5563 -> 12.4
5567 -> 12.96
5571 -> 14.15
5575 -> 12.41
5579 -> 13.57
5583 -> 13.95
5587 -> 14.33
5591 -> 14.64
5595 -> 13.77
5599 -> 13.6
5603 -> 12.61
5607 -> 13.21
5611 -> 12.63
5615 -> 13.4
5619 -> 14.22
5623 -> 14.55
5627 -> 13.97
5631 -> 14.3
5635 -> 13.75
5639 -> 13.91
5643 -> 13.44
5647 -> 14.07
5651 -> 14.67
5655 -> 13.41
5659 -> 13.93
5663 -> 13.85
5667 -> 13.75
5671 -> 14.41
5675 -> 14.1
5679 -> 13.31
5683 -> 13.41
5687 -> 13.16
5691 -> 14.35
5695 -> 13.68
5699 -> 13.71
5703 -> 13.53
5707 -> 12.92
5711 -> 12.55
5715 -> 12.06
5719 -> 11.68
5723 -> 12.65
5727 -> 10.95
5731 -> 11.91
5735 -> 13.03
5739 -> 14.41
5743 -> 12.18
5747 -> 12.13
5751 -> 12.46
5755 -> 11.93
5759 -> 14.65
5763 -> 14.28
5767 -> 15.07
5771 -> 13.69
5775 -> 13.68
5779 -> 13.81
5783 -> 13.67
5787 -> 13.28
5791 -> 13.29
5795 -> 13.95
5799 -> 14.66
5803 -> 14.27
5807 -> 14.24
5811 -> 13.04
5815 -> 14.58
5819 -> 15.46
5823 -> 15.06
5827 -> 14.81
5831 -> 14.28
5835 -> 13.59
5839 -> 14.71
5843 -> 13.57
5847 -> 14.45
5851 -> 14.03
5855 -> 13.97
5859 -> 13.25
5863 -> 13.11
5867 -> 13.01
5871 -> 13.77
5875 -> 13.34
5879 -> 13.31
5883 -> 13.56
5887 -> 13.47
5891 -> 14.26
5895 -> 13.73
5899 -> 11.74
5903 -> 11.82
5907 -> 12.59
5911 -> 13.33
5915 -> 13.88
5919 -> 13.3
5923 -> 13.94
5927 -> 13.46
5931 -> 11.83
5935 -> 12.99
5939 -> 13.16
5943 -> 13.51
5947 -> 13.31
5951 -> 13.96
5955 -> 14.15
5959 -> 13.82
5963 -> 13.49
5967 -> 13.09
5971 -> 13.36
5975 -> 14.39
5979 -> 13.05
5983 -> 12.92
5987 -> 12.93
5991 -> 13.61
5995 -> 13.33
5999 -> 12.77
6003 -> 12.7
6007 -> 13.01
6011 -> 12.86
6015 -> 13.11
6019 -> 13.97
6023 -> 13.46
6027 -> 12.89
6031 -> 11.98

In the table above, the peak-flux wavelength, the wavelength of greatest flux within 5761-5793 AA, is 5767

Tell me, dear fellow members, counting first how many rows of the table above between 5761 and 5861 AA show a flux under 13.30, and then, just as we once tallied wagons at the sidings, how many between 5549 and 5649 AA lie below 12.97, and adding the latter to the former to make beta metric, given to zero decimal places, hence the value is 9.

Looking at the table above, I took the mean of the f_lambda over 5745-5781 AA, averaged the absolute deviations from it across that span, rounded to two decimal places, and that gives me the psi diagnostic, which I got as 0.90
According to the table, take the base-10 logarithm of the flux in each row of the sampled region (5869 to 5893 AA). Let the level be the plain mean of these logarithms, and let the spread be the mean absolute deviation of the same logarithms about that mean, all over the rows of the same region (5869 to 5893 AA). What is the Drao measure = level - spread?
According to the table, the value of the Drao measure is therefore 1.13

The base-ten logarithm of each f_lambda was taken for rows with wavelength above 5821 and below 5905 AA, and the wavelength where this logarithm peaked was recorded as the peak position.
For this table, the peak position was 5823 AA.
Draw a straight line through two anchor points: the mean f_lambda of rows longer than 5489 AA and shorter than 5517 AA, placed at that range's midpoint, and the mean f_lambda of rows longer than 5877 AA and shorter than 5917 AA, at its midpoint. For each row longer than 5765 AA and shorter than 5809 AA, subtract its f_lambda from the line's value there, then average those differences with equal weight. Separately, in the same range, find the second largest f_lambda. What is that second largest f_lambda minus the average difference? 15.6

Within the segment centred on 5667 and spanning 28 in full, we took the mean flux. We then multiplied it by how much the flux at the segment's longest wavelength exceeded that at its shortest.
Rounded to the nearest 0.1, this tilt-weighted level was -1.4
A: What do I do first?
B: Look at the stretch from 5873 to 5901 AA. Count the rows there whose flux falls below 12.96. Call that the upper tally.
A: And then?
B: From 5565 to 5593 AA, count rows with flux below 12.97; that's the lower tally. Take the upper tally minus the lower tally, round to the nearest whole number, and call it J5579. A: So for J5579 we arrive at -1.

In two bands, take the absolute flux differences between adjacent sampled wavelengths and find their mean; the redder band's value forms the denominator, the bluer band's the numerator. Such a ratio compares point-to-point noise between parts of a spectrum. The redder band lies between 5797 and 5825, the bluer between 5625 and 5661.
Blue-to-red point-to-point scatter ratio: 0.76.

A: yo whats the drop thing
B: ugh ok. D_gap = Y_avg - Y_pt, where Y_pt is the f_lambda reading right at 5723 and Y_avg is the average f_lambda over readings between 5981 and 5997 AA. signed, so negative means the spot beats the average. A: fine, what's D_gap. 0.5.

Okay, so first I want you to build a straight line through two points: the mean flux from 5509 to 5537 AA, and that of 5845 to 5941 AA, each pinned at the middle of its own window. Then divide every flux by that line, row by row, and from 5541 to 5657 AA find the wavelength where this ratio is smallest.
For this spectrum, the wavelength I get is 5575 AA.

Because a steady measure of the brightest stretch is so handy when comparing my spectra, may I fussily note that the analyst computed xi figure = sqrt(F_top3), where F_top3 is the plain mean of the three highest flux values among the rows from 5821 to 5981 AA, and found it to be 3.85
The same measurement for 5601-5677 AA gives 3.81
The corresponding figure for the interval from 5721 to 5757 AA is 3.66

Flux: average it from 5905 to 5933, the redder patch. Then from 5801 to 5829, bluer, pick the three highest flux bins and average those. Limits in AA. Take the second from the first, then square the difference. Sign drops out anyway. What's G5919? 3.69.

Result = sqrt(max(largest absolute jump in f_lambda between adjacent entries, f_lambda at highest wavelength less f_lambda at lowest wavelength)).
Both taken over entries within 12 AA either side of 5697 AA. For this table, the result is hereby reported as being 1.1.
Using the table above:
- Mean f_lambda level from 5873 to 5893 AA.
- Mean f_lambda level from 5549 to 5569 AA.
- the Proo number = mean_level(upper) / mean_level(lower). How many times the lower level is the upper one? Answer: 1.04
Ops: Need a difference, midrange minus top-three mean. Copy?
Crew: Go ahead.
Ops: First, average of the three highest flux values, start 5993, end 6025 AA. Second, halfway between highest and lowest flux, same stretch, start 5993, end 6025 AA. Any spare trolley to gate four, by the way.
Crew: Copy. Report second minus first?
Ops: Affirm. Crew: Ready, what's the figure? -0.25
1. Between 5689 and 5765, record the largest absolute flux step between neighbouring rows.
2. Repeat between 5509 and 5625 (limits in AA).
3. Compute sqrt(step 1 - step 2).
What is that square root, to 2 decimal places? 0.99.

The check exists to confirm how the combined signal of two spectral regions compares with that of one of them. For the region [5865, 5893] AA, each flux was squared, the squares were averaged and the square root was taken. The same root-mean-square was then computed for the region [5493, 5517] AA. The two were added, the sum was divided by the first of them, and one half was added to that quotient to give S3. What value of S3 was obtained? 2.45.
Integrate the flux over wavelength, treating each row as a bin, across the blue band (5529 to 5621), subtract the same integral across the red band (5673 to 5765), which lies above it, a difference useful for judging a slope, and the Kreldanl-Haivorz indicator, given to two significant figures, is 31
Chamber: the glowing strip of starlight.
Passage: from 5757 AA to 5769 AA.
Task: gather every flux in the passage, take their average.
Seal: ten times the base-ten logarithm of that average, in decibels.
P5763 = 11.7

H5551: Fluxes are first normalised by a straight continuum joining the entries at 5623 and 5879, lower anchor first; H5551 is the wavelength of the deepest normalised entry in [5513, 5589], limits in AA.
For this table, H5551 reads 5563 AA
